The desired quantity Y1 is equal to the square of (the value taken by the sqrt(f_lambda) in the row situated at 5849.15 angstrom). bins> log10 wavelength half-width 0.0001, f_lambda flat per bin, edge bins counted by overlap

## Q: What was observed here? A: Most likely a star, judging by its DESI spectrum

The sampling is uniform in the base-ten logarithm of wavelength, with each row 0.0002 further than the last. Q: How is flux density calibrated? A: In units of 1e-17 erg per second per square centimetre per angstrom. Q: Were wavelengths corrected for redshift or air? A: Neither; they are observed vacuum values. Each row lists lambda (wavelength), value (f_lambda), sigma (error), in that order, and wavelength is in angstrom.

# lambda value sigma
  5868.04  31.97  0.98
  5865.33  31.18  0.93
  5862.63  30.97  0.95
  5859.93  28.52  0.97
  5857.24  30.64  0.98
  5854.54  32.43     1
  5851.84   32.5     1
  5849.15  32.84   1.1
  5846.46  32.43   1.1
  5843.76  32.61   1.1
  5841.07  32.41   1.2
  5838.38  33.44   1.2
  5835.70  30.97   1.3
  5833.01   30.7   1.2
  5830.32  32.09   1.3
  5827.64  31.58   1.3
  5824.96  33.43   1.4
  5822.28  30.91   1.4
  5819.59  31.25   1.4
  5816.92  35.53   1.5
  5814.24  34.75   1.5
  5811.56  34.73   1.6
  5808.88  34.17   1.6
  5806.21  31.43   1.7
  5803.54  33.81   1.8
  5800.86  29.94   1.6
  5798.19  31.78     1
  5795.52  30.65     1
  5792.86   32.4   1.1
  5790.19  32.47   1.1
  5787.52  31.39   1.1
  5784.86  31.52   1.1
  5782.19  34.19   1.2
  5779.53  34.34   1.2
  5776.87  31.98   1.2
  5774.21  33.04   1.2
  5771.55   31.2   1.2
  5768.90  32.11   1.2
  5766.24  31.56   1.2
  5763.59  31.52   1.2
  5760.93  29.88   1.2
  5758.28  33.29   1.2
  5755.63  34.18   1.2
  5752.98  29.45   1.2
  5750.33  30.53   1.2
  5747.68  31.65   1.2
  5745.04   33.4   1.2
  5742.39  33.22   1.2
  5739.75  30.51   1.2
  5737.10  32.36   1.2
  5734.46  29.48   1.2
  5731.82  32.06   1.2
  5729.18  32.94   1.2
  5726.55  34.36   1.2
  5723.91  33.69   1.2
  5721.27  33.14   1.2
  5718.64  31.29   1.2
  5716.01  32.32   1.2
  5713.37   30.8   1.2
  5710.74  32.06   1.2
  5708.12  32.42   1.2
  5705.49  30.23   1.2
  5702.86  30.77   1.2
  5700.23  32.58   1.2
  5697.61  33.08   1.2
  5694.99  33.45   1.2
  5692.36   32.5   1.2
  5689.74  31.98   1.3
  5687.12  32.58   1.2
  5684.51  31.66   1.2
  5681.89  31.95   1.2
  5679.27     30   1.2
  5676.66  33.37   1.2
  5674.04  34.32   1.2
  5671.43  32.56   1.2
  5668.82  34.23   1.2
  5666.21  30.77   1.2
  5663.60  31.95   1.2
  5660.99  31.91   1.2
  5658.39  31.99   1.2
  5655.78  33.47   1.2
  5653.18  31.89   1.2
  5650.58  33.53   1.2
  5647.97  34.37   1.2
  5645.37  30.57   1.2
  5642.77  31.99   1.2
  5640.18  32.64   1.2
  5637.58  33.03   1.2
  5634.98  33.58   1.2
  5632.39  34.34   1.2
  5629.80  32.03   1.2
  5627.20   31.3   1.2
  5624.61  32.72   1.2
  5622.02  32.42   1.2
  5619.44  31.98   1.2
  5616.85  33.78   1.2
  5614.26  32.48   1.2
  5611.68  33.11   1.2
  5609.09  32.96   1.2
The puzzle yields 32.8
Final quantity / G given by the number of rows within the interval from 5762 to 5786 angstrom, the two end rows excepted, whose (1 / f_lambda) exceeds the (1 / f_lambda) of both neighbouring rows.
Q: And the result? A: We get 2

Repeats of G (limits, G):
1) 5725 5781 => 6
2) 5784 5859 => 9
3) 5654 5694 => 6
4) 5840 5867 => 2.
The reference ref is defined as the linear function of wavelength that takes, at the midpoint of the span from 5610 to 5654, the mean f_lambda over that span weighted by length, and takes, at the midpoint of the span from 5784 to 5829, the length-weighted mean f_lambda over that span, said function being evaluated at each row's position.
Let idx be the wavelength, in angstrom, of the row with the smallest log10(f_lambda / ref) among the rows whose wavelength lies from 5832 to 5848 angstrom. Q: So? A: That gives 5833.01 angstrom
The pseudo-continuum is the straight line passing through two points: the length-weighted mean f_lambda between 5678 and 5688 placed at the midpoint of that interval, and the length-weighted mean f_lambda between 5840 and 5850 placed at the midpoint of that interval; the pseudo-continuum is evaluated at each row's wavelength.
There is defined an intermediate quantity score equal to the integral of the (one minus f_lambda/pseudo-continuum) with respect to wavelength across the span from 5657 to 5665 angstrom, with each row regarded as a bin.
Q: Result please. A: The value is -0.1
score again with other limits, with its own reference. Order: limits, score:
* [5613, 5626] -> -0.7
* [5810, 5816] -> -0.5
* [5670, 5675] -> -0.3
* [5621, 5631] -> -0.3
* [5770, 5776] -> 0.0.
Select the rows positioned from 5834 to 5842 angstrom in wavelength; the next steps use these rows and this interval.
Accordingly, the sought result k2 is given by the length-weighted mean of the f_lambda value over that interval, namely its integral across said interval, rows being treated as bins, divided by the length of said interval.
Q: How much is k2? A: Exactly 32.2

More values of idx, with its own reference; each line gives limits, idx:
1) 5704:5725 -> 5705.49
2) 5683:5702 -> 5684.51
